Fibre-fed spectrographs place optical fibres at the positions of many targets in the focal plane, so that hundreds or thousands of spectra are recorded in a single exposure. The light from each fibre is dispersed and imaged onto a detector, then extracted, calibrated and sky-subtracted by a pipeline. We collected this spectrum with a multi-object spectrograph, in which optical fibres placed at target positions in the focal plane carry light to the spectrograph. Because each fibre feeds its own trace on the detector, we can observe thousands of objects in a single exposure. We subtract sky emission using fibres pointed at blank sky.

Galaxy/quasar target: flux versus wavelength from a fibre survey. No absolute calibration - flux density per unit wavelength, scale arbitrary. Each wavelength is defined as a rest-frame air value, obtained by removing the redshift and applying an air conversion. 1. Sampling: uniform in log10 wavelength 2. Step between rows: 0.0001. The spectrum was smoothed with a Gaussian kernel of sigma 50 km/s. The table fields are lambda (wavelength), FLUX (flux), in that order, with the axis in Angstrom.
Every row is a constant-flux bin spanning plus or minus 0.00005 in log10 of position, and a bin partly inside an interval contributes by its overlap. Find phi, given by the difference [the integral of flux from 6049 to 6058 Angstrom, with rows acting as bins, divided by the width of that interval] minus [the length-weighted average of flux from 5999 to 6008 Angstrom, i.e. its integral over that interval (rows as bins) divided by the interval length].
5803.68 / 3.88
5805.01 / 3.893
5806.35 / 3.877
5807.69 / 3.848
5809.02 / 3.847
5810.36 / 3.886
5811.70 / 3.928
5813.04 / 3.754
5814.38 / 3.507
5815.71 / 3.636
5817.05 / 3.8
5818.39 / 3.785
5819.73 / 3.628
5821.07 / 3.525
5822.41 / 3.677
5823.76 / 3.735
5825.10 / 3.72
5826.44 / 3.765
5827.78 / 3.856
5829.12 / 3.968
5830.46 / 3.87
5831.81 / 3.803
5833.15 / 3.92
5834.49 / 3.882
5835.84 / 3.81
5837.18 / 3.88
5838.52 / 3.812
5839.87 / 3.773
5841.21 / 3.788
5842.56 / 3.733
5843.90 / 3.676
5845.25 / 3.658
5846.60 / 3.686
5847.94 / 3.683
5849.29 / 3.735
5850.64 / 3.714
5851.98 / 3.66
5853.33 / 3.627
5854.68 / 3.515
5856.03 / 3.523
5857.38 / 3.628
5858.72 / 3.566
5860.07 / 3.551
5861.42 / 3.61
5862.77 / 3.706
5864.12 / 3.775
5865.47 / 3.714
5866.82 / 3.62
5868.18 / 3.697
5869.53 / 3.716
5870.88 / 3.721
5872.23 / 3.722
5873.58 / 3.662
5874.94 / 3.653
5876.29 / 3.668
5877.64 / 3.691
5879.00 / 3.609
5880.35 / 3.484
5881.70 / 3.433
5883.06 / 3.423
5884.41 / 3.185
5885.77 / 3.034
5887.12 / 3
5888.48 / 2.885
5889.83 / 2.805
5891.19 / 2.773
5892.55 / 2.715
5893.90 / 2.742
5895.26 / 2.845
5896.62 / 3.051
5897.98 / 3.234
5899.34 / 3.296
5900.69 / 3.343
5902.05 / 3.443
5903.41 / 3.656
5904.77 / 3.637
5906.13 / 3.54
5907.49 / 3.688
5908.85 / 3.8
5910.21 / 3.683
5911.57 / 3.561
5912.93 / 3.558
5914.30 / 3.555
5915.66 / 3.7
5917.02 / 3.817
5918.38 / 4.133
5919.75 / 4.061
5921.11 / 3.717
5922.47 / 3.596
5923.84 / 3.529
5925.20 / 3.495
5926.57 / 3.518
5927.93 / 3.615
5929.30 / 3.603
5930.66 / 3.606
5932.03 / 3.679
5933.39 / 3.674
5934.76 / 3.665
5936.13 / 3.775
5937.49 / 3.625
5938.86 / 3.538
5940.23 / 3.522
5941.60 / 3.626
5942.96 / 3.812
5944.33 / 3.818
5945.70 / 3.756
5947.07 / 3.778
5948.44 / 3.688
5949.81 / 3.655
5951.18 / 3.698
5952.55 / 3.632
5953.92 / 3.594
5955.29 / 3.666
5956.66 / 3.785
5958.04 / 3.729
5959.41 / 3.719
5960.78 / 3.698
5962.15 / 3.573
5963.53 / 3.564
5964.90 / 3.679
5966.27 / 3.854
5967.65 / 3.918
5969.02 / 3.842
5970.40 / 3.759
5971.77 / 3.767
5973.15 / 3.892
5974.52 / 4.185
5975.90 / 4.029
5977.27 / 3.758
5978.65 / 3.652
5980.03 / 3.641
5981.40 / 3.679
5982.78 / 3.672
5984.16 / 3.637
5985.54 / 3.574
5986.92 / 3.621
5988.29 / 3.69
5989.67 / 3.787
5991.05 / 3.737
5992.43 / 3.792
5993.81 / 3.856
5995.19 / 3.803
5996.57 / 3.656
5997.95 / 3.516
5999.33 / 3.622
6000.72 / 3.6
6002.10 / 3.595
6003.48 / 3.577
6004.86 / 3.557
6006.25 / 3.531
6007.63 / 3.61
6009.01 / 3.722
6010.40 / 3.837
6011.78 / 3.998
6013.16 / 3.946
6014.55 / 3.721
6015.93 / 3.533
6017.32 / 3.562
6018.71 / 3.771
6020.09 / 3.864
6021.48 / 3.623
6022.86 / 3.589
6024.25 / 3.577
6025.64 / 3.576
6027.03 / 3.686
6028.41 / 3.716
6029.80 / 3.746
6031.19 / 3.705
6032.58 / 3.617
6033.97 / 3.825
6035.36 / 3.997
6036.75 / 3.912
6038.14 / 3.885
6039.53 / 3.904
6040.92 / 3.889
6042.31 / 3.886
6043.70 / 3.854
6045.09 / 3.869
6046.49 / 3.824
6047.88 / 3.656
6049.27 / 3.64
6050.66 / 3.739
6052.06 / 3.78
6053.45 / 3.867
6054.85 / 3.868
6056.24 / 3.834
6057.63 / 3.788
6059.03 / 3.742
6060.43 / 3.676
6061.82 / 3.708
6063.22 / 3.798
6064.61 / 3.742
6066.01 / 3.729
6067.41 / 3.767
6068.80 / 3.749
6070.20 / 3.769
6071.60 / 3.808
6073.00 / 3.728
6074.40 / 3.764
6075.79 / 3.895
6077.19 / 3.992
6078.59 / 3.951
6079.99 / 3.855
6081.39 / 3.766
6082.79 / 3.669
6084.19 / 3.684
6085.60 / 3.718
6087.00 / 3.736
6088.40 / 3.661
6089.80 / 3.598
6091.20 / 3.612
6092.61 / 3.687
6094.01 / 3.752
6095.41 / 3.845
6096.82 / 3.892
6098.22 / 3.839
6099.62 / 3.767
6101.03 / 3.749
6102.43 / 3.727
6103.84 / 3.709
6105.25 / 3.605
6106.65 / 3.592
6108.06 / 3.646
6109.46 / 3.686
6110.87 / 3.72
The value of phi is 0.2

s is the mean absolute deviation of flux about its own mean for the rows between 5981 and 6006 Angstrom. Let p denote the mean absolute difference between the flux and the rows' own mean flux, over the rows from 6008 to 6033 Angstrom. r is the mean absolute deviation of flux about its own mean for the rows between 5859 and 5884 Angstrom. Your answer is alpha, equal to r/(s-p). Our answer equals -3.1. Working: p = 0.103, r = 0.081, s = 0.077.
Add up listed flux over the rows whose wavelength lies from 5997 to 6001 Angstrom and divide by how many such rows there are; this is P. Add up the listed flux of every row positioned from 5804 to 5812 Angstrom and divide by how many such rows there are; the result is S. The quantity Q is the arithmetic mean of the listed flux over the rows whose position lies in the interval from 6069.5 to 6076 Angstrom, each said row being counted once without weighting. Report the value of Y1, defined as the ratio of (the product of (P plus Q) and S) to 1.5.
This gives 19.1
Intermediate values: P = 3.6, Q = 3.79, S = 3.88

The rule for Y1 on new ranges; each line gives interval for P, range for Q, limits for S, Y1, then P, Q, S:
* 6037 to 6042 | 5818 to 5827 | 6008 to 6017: 19.2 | 3.9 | 3.69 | 3.79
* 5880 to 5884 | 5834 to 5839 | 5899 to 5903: 16.3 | 3.4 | 3.85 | 3.36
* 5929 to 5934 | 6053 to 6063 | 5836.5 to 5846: 18.6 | 3.6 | 3.78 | 3.76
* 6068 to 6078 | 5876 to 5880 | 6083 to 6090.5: 18.3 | 3.8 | 3.66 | 3.68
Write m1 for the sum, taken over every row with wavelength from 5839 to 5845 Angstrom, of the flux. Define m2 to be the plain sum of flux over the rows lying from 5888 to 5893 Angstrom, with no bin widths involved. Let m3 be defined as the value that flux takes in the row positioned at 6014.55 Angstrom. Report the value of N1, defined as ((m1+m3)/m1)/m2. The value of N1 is 0.112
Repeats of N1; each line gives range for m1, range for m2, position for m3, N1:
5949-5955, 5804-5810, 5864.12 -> 0.081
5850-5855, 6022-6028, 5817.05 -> 0.087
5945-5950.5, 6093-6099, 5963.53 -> 0.081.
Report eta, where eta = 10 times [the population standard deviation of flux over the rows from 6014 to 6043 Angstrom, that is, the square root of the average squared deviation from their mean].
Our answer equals 1.4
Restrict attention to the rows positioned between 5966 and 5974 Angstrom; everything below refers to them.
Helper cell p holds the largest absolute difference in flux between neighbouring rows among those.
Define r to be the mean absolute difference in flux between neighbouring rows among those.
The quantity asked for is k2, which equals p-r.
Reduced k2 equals 0.054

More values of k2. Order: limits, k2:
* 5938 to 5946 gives 0.111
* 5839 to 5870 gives 0.061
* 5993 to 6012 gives 0.084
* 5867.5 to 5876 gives 0.041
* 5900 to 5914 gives 0.110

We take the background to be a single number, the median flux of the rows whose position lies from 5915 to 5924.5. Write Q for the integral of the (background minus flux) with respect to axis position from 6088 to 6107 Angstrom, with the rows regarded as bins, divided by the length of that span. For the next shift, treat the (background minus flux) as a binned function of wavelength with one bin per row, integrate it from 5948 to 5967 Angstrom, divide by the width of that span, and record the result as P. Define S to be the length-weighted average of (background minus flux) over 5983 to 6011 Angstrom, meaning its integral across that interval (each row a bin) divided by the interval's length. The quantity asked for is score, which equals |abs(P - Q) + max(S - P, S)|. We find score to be 0.09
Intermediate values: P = 0.036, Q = 0.00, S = 0.051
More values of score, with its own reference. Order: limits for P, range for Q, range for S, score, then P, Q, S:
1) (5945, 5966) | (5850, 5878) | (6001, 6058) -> 0.00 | 0.033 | 0.06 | -0.030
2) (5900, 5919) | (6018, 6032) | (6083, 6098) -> 0.03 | 0.068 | 0.03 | -0.004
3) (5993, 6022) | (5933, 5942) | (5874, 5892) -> 0.50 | 0.026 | 0.09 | 0.436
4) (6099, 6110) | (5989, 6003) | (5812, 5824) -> 0.05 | 0.033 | 0.02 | 0.039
